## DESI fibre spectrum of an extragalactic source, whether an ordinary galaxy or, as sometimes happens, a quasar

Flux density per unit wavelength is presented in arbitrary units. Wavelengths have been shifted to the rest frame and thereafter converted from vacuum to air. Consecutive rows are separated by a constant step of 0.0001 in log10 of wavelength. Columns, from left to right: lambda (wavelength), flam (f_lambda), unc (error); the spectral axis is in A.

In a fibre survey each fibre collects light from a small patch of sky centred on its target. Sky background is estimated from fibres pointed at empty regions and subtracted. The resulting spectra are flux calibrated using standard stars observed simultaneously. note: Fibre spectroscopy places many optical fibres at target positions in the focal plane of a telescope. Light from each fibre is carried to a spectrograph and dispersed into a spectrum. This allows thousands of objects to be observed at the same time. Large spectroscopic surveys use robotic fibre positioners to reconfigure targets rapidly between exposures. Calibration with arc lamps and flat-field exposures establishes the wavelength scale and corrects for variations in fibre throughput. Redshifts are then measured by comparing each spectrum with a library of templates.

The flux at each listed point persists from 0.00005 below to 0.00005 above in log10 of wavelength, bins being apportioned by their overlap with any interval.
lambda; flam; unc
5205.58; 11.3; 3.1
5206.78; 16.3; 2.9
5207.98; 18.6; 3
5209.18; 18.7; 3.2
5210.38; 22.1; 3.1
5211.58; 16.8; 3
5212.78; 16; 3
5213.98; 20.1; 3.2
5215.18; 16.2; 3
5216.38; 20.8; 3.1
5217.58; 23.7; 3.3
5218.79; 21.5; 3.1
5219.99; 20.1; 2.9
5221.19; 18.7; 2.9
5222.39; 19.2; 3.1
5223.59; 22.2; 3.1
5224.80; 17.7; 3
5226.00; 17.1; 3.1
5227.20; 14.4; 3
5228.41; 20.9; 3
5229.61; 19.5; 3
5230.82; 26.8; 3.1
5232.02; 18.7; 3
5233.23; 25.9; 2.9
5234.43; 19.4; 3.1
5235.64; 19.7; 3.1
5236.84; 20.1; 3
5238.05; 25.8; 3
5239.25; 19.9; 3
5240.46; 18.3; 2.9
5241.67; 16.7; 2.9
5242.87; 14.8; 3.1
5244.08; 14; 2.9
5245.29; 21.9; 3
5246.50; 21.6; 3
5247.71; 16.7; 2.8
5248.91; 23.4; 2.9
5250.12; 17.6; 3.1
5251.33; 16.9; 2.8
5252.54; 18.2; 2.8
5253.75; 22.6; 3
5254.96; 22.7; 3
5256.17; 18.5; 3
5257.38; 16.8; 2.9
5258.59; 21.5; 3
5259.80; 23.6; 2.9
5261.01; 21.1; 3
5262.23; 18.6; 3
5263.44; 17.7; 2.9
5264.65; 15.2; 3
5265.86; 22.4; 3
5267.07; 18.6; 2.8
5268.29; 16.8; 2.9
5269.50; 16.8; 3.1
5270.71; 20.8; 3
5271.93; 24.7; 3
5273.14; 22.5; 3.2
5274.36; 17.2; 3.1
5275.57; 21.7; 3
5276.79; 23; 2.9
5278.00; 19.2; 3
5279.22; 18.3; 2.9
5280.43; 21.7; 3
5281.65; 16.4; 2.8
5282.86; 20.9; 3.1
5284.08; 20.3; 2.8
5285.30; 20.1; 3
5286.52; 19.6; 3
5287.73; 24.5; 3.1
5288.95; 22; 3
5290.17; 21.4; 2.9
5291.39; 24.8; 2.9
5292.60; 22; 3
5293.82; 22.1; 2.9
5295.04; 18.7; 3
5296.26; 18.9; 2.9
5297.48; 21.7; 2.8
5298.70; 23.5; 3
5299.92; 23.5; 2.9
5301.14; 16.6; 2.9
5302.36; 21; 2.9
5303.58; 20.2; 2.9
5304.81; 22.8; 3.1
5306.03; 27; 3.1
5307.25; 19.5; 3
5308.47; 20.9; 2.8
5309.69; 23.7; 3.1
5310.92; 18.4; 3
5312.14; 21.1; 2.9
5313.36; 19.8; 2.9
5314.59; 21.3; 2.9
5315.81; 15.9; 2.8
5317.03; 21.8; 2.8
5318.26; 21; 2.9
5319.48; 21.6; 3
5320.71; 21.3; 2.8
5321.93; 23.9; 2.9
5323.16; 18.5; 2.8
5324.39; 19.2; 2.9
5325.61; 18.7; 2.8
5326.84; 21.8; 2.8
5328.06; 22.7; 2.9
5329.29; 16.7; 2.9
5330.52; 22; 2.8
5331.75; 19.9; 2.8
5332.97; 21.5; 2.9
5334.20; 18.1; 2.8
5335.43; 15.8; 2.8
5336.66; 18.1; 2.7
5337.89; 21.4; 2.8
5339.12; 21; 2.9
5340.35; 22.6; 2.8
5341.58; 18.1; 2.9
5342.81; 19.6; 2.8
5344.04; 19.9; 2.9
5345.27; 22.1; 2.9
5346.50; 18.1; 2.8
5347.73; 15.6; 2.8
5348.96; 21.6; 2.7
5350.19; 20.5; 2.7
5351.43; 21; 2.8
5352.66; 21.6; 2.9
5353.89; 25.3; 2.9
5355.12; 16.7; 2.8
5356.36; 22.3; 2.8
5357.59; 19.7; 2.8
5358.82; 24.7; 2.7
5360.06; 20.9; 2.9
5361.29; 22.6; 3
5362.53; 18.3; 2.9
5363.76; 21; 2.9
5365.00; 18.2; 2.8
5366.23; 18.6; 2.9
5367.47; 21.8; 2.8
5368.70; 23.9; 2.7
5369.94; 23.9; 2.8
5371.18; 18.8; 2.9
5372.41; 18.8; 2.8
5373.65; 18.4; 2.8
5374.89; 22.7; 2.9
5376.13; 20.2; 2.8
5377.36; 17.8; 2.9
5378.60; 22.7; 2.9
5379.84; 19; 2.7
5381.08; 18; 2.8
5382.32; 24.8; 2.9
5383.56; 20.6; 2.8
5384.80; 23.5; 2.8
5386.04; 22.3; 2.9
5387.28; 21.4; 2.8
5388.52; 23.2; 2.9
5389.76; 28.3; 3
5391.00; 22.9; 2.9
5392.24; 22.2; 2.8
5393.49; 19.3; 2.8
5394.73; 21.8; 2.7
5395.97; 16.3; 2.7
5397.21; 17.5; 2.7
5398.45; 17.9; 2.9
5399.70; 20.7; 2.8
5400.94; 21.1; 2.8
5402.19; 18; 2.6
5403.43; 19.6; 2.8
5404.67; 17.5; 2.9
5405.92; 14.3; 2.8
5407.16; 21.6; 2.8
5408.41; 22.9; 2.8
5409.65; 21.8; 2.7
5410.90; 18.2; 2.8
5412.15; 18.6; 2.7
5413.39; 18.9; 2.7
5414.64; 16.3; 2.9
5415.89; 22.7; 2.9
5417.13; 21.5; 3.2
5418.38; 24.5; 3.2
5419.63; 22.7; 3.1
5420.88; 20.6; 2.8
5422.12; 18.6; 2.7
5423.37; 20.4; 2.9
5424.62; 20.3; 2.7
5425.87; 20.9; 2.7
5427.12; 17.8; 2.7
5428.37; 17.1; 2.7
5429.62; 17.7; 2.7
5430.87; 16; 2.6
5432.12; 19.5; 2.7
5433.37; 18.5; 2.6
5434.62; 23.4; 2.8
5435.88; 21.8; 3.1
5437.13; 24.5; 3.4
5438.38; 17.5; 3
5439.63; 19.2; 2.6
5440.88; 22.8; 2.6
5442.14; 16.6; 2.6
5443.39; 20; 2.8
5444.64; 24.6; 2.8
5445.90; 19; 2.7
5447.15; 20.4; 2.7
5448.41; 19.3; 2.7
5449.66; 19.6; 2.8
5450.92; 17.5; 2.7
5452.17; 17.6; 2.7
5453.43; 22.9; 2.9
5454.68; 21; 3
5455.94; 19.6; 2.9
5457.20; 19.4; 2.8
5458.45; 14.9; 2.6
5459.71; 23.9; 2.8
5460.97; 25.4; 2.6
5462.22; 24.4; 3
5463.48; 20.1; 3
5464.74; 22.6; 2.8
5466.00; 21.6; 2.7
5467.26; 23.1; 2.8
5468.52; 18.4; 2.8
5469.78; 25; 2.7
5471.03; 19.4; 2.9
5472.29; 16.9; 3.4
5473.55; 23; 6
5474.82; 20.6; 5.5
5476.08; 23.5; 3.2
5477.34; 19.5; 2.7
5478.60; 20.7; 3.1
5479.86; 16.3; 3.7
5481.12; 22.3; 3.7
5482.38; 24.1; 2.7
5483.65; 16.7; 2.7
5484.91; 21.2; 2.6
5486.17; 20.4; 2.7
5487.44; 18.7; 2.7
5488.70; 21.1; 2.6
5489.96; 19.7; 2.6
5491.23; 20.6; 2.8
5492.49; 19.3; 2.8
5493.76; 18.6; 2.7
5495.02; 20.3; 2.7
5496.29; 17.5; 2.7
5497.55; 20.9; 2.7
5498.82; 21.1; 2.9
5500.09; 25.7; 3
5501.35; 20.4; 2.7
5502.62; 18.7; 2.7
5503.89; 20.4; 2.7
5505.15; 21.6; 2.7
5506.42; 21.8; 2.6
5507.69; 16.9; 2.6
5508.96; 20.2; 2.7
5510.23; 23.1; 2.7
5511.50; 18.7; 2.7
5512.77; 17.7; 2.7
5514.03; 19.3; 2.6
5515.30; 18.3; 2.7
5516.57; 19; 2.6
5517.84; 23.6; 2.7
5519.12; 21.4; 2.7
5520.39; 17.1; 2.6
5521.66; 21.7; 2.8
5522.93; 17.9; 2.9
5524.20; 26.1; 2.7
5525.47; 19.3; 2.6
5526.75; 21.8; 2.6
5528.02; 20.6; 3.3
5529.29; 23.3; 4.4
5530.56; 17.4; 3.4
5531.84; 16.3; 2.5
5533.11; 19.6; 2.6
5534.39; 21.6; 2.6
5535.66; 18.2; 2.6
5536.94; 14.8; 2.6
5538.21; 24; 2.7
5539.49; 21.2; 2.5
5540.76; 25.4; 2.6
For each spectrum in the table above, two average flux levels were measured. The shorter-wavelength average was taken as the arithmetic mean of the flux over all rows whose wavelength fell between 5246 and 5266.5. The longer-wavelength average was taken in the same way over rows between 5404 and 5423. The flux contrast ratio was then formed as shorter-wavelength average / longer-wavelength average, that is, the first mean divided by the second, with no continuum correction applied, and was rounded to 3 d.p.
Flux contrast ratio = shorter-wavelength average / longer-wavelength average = 0.983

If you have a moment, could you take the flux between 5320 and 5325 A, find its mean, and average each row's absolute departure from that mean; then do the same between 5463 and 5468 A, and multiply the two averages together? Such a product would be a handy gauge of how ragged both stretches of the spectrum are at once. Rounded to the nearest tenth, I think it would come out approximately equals 1.9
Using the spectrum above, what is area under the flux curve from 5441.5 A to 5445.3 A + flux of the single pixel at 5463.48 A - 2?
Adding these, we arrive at 95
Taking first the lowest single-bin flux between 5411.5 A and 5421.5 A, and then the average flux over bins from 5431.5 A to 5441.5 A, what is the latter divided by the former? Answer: 1.28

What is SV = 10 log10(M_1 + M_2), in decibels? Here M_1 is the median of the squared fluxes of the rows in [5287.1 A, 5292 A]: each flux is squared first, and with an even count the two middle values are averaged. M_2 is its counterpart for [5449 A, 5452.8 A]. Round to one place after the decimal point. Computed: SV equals 29.3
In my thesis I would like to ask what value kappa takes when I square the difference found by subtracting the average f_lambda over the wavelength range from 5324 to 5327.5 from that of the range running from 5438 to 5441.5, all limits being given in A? 0.00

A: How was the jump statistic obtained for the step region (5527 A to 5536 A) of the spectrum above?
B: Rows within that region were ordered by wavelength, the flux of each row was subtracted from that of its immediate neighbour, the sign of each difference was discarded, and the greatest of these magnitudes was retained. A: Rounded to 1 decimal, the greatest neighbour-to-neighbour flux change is 5.9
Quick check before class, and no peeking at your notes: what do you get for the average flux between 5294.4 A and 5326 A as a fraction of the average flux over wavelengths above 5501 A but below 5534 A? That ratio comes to 1.04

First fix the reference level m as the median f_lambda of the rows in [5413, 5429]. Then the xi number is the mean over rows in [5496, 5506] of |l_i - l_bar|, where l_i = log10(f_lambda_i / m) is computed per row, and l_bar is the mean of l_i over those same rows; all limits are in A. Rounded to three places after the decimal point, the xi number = 0.032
